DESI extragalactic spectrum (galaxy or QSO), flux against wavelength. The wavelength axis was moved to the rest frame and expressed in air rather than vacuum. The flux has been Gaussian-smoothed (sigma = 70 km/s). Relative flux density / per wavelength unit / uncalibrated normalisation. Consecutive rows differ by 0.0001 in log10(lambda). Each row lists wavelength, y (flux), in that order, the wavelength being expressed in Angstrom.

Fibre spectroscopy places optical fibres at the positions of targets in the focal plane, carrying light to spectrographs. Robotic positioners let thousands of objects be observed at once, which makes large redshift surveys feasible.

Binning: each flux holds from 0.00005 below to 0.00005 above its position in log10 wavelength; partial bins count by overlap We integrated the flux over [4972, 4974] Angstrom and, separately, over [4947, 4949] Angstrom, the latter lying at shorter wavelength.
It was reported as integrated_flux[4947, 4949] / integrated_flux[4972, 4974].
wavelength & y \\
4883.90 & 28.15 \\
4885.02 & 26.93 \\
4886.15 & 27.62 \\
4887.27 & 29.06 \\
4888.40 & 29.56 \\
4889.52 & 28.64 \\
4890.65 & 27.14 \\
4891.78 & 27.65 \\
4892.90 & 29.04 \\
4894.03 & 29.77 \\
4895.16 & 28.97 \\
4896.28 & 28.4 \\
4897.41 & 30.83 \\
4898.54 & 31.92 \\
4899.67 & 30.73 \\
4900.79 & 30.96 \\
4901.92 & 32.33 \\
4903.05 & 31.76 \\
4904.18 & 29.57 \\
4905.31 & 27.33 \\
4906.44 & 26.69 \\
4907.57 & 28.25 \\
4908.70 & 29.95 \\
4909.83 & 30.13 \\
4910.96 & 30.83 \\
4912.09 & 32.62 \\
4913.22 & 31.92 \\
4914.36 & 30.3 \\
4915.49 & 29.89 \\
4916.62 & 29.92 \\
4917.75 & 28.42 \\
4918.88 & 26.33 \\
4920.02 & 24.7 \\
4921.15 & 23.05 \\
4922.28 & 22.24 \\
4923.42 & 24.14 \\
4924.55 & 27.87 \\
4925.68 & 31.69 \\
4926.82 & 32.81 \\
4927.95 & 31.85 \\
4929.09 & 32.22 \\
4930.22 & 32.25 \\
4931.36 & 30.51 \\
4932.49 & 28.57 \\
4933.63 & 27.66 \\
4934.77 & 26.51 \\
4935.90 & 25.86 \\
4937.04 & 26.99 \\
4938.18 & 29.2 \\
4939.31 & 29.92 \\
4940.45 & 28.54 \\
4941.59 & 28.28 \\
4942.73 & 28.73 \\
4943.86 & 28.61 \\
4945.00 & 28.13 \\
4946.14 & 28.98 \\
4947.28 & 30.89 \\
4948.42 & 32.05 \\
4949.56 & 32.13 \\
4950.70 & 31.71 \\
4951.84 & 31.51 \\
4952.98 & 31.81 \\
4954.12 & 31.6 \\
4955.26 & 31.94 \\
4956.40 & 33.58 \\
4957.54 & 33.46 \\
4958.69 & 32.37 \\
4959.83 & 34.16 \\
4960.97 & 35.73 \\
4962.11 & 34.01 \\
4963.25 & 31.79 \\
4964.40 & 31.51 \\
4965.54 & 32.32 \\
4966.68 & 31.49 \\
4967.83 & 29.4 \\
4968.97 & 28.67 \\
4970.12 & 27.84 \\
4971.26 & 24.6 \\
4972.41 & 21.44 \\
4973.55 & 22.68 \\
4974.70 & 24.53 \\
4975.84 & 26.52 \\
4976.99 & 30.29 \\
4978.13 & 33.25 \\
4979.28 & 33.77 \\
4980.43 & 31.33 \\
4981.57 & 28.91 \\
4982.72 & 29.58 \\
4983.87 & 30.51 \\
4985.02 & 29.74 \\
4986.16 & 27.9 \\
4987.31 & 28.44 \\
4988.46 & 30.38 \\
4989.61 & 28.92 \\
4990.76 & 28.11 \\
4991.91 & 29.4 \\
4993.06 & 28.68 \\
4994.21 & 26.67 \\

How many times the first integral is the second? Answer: 1.4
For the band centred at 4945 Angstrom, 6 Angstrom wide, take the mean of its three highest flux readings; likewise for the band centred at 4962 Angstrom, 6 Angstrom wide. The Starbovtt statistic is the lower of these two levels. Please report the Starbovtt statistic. 29.5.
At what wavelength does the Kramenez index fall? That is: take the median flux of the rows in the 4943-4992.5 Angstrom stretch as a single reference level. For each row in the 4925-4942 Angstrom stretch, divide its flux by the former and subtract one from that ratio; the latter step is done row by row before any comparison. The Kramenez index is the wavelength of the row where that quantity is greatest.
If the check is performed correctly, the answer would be 4926.82 Angstrom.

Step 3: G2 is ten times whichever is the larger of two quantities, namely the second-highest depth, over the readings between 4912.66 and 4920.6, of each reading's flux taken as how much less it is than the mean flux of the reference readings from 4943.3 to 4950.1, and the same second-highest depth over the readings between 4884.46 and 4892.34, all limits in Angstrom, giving 38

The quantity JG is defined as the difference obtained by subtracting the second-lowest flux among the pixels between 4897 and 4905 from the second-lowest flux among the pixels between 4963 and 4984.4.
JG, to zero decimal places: -8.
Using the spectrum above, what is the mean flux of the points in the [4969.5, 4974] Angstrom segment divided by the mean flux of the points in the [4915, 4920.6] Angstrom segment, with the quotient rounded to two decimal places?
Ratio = 0.87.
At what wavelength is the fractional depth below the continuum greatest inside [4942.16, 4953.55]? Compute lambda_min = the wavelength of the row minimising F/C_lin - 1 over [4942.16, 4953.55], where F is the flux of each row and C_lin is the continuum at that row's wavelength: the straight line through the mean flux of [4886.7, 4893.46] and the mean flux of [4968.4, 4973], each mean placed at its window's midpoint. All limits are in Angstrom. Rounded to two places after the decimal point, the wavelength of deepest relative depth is 4945.00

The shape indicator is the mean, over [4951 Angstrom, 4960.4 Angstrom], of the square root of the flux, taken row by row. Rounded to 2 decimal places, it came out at 5.70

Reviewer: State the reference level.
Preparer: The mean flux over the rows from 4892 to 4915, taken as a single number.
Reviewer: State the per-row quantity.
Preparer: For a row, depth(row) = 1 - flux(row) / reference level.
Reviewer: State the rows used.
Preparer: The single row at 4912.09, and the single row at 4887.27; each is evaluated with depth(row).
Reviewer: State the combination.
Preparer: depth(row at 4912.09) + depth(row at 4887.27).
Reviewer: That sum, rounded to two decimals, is -0.05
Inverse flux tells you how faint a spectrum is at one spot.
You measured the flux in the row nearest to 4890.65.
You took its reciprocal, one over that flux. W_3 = 0.0368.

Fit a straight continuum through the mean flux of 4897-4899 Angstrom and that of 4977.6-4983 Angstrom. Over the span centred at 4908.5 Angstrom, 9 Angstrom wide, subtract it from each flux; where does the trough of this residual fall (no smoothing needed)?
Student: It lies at 4906.44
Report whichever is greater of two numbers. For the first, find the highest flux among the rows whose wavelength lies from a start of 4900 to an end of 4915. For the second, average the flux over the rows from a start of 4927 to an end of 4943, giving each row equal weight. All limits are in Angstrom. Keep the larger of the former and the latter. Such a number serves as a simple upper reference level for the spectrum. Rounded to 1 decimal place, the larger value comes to 32.6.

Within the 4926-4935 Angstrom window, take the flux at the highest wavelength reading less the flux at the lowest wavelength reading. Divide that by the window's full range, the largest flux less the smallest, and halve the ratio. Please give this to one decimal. -0.5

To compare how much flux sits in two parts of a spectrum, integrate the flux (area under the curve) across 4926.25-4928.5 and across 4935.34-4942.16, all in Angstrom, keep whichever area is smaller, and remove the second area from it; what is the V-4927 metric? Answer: -119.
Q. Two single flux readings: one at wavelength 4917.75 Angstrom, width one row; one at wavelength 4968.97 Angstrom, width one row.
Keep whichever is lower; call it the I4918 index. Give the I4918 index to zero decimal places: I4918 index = 28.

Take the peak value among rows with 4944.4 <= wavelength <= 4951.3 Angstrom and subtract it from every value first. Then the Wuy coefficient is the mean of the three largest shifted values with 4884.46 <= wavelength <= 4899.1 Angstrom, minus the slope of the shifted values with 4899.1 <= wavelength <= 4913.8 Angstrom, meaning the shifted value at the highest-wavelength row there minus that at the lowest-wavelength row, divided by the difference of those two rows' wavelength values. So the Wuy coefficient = -1.4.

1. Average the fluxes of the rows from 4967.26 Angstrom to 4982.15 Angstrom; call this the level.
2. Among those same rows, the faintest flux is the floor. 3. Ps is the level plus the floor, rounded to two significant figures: 49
